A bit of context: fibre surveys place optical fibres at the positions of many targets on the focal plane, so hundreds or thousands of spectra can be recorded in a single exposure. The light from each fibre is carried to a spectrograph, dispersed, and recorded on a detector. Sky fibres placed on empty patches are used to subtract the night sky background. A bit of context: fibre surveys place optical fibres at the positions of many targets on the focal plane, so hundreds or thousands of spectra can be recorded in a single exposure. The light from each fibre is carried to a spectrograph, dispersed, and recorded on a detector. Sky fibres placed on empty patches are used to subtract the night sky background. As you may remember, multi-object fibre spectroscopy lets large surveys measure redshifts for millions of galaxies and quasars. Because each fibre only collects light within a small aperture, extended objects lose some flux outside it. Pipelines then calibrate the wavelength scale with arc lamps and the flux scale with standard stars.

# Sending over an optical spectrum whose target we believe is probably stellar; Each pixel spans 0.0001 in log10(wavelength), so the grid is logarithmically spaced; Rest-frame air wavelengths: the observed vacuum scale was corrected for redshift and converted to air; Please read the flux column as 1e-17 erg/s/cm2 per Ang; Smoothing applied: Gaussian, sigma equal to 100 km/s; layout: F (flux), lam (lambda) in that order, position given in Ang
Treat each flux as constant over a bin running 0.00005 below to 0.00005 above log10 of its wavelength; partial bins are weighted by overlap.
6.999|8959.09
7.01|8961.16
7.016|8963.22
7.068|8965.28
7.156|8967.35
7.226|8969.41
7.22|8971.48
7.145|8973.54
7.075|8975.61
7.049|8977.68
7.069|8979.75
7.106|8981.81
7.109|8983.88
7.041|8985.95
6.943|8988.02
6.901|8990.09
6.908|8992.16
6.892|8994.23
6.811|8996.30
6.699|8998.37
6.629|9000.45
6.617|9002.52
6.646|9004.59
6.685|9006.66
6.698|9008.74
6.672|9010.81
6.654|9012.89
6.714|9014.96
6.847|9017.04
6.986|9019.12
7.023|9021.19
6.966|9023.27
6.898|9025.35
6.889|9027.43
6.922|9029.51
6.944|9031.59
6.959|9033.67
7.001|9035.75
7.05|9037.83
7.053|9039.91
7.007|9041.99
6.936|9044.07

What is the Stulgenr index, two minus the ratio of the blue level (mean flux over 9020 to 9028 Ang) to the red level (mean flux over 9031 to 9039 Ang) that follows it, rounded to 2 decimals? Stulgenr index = 1.01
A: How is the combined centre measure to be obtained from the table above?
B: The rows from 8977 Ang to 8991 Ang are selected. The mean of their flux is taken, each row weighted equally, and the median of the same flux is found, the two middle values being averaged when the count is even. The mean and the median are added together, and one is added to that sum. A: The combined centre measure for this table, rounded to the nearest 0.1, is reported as 15.1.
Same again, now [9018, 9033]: 14.9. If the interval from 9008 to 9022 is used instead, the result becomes 14.5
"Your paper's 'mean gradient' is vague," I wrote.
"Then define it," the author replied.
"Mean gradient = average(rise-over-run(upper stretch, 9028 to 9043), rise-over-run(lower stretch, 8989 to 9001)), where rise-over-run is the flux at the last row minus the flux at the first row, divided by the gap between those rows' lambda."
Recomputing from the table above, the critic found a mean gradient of -0.010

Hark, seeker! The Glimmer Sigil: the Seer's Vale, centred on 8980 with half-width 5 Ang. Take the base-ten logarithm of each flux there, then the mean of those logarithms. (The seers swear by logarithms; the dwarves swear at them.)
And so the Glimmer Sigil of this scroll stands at 0.850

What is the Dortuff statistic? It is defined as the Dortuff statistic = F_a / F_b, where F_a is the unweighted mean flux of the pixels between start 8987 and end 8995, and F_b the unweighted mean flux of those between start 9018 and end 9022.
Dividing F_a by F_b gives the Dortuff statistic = 0.99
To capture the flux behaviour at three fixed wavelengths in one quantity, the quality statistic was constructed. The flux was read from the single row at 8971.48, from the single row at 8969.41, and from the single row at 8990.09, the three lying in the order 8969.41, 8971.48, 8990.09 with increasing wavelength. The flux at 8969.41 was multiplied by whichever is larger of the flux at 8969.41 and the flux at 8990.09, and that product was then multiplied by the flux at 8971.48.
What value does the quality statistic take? 377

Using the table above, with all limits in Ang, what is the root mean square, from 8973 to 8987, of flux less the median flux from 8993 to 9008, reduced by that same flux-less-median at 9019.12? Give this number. 0.10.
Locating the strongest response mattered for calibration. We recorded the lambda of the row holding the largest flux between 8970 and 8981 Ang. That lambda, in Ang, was 8971.48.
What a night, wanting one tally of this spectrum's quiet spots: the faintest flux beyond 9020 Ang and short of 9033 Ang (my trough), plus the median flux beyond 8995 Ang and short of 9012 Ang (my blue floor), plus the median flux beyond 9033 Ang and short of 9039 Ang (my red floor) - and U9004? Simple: 20.57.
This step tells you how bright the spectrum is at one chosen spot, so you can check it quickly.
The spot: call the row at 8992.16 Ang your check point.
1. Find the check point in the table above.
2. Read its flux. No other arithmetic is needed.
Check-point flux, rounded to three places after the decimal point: 6.908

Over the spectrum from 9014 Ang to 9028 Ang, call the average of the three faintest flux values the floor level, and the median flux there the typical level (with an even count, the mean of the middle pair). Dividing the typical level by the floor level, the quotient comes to 1.01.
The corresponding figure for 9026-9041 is 1.01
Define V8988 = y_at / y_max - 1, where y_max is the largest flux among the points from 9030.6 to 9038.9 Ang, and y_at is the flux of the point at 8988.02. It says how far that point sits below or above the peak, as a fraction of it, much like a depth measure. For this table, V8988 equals -0.015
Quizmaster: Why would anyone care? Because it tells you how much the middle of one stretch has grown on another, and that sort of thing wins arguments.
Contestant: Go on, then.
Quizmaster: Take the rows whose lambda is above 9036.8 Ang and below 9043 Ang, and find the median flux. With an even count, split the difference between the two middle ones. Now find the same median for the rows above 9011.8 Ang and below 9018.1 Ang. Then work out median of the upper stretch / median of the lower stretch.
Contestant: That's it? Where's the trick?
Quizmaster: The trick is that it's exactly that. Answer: 1.05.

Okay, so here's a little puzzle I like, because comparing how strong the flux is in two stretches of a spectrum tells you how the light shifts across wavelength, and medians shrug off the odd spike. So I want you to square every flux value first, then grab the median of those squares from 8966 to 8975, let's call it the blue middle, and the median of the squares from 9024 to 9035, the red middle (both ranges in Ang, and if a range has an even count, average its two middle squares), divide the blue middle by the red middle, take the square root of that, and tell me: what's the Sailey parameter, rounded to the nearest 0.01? 1.04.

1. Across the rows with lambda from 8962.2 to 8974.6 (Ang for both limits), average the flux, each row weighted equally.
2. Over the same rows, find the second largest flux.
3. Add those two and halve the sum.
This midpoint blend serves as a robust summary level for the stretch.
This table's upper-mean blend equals 7.18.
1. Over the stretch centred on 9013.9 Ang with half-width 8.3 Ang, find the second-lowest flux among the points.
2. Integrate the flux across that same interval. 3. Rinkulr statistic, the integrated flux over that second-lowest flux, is 16.9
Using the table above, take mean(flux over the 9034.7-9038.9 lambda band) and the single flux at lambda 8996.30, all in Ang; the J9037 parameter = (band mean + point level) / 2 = 6.92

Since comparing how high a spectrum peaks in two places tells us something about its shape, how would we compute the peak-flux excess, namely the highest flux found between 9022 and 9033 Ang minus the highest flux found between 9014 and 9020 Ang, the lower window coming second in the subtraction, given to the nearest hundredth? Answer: -0.02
